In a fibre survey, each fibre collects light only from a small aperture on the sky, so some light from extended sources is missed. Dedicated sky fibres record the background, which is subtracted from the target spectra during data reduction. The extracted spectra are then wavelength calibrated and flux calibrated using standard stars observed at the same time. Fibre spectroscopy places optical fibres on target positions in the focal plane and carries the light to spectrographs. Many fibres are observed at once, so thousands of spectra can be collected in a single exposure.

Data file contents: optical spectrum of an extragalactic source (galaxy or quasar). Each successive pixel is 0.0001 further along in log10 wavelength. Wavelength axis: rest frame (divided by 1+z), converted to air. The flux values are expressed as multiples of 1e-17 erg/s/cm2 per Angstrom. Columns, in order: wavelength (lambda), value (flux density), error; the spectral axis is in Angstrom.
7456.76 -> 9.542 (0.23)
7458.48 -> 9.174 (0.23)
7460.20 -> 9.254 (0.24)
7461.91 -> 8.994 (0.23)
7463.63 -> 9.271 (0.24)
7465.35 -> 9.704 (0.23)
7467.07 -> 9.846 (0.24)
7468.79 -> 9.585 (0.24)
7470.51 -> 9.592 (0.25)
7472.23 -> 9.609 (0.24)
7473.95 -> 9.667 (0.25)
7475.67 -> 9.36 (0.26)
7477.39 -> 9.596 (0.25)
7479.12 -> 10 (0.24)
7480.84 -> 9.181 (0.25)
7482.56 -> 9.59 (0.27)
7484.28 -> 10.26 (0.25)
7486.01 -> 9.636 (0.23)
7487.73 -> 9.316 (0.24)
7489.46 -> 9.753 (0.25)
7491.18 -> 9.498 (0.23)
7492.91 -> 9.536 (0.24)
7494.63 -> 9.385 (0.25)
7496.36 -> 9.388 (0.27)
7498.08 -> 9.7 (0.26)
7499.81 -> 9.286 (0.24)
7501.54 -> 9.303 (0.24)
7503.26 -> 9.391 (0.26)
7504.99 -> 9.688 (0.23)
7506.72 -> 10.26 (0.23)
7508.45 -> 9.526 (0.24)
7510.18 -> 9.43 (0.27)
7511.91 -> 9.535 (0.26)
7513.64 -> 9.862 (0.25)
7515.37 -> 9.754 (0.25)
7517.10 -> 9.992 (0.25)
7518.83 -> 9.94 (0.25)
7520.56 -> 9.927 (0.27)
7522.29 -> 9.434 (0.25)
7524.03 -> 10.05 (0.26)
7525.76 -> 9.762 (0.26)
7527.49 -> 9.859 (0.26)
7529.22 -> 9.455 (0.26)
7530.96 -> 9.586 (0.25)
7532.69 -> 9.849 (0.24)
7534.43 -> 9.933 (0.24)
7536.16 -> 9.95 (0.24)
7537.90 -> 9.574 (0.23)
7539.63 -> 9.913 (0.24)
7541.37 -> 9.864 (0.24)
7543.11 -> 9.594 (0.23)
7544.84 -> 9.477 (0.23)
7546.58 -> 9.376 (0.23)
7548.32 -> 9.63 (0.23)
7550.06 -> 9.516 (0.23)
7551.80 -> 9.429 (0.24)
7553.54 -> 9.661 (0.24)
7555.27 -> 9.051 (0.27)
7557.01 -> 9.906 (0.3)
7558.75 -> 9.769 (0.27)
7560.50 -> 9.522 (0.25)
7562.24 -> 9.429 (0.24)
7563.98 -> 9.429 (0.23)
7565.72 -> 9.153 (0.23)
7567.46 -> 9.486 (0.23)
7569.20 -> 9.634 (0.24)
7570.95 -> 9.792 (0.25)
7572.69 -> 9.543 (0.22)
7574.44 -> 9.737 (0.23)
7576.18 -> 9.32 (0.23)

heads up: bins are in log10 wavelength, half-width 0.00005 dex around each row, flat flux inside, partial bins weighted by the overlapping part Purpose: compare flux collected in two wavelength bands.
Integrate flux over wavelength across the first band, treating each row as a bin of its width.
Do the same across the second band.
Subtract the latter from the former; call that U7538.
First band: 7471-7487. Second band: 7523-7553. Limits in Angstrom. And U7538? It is -136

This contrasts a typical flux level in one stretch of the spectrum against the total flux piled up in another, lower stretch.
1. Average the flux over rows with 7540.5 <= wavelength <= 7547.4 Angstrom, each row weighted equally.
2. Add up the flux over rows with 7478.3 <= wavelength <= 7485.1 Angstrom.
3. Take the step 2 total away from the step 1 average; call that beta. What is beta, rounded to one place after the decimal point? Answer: -29.5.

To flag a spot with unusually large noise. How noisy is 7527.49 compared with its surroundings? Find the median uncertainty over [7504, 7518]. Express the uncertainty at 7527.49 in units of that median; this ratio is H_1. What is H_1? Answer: 1.04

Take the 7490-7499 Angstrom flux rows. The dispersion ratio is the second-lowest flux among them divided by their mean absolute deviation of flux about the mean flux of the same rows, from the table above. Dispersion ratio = 101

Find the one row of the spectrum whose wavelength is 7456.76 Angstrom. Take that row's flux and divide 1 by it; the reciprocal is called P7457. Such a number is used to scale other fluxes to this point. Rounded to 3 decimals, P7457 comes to 0.105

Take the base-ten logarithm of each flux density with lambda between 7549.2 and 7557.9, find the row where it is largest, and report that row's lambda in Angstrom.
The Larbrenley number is 7557.01 Angstrom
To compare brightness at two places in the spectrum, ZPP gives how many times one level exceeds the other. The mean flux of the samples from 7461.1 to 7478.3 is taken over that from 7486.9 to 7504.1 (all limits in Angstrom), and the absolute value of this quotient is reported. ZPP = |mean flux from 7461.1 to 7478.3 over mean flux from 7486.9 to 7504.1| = 1.01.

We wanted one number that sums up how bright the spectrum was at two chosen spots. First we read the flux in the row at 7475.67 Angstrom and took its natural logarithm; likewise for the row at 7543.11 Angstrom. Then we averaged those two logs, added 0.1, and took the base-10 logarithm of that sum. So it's 0.371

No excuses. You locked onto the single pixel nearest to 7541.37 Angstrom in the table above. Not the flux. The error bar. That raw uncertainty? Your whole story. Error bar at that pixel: 0.240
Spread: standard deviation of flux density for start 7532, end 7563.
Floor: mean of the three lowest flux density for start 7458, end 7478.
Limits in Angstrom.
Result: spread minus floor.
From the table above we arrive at -8.90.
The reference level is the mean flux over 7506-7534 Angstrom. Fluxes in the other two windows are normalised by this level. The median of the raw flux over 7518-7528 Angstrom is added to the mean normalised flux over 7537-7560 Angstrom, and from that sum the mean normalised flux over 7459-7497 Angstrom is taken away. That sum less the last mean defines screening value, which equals 9.90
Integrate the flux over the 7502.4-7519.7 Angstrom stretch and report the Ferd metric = 168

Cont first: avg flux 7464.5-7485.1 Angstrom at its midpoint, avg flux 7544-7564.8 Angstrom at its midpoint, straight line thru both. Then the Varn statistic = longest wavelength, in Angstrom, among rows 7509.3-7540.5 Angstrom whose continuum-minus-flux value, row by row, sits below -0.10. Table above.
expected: 7539.63 Angstrom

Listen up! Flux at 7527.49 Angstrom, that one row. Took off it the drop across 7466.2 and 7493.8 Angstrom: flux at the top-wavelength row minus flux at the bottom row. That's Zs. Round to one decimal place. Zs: 10.2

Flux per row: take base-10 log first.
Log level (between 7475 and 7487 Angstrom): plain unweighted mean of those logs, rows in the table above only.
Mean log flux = 0.985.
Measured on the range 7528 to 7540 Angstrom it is 0.989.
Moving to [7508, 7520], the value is 0.988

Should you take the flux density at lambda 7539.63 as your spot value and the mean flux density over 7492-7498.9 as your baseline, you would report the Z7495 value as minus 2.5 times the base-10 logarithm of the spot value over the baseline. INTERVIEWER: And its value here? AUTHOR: -0.05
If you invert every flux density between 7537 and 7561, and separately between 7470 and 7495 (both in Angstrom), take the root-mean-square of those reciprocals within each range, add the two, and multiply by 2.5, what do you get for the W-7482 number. 0.522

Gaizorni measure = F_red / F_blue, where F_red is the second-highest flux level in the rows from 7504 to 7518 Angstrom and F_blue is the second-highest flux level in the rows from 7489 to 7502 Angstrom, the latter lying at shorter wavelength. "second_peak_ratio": 1.03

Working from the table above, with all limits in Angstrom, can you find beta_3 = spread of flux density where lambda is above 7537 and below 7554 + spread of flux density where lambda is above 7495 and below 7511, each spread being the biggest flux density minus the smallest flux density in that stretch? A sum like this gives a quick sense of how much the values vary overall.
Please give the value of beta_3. 1.5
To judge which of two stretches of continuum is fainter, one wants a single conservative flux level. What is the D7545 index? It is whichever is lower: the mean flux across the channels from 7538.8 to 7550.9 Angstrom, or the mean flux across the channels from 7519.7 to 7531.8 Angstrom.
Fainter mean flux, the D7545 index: 9.62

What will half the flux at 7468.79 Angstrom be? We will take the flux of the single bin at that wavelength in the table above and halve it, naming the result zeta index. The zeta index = 4.79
